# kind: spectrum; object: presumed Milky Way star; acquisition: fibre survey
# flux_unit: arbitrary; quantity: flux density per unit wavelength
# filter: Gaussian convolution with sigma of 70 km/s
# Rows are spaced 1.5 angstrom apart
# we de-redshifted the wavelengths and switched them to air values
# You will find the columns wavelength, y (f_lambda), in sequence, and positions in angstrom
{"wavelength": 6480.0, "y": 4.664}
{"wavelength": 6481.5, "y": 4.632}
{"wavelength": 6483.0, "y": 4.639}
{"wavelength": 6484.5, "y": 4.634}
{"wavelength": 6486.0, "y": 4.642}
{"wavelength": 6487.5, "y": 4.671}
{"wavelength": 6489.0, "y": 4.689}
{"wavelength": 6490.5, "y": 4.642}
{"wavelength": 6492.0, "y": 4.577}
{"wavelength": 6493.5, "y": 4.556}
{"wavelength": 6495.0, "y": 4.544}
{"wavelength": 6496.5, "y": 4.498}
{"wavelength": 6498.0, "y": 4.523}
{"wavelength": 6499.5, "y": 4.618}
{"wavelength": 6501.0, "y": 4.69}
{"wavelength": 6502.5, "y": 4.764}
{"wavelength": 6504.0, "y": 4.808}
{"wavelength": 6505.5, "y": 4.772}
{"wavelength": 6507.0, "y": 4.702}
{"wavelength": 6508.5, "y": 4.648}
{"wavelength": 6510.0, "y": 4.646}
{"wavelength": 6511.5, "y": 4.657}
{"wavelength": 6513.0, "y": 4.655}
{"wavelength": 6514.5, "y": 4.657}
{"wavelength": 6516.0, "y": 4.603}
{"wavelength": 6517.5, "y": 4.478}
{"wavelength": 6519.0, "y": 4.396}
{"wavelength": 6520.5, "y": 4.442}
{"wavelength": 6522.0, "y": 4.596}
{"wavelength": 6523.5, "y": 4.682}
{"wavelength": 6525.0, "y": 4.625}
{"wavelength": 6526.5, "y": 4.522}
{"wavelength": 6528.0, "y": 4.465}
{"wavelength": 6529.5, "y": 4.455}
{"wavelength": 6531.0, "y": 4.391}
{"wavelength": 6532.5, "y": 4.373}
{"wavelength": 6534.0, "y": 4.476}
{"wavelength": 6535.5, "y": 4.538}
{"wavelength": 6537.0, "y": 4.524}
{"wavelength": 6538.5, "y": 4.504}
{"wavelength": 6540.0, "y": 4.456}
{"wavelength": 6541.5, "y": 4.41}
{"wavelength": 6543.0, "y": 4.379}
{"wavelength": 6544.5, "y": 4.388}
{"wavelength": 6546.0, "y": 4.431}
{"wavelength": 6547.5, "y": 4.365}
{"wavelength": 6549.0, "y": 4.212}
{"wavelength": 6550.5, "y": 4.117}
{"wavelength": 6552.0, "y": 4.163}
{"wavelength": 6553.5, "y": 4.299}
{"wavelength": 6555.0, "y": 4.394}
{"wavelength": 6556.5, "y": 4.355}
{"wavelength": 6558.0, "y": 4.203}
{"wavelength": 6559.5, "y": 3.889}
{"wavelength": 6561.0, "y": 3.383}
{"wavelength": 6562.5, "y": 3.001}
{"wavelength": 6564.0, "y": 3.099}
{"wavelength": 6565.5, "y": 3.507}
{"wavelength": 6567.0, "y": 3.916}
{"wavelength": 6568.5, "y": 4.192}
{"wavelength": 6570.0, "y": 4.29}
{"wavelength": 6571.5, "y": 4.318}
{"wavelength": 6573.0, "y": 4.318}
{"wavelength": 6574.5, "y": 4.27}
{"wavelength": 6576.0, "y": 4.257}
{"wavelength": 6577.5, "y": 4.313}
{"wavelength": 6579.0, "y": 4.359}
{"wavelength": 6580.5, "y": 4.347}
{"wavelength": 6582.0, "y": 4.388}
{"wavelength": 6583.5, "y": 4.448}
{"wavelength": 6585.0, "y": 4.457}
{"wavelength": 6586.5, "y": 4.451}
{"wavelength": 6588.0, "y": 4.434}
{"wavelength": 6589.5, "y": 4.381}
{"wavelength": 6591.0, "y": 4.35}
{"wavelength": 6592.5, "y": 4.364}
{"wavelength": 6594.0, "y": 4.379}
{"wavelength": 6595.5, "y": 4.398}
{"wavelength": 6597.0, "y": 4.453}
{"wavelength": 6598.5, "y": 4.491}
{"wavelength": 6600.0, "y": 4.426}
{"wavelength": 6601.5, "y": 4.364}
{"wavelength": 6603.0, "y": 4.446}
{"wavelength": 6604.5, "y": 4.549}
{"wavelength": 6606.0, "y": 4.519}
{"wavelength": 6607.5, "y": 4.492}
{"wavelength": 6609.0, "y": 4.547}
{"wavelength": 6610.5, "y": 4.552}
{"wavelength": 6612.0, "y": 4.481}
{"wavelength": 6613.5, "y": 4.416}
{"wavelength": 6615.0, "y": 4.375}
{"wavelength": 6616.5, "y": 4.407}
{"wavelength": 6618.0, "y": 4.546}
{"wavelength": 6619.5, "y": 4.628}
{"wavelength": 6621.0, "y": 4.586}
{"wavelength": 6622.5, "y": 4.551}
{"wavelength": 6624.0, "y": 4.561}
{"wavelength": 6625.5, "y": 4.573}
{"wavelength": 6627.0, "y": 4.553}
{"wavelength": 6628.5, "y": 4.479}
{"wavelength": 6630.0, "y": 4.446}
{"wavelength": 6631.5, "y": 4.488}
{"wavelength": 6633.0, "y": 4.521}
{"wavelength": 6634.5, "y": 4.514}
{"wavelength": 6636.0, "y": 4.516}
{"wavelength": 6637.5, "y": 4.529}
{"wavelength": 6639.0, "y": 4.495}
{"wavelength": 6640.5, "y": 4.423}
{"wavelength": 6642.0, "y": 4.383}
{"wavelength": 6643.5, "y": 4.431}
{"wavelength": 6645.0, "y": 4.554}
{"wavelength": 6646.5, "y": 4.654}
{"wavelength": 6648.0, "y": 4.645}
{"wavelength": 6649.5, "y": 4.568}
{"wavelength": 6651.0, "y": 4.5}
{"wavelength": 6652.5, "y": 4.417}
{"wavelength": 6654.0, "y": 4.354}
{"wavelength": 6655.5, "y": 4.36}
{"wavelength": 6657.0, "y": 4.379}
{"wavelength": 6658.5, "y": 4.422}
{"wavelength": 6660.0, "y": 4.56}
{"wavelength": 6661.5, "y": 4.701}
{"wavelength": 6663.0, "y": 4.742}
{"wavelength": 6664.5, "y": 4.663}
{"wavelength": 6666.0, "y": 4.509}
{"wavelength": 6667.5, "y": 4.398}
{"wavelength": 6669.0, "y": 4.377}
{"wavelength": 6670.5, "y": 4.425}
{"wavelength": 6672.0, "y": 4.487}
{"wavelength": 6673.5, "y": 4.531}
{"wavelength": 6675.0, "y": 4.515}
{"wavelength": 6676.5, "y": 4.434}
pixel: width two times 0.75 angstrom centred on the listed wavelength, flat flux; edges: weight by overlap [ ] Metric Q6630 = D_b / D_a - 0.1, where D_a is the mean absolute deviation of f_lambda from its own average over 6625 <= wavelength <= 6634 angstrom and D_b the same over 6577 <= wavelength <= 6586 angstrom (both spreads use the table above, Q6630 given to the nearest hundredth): 1.07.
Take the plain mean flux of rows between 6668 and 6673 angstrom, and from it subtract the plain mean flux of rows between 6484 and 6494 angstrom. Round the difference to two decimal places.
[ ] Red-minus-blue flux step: -0.20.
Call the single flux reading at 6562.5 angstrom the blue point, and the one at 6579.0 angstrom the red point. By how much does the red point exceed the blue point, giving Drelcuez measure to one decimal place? 1.4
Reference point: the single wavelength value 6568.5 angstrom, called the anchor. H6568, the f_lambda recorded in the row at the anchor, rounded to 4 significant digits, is 4.192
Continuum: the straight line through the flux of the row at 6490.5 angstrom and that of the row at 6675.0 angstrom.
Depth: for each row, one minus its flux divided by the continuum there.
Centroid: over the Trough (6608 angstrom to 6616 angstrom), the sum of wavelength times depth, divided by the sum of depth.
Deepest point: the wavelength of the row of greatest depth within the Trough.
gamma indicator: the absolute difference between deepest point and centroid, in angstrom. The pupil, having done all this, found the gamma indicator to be 1.3 angstrom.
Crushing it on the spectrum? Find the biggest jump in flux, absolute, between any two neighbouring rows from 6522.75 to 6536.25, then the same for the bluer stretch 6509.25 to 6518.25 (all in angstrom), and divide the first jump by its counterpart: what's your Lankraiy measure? 0.82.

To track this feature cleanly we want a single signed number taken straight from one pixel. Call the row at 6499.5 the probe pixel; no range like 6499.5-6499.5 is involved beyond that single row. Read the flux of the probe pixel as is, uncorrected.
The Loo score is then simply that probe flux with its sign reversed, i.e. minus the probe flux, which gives -4.62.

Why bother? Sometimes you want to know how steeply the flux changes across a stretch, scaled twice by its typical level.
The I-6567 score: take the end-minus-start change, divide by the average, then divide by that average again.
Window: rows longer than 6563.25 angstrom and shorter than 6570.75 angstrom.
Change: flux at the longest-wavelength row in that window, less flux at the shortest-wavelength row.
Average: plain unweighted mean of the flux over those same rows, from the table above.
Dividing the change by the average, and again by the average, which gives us 0.082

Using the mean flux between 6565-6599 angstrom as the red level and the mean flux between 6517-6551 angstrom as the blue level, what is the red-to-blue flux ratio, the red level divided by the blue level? 0.97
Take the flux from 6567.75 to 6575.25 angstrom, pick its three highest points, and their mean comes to 4.31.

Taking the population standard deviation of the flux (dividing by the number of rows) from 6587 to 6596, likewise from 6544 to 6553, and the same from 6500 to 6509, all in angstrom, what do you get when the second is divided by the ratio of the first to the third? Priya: 0.25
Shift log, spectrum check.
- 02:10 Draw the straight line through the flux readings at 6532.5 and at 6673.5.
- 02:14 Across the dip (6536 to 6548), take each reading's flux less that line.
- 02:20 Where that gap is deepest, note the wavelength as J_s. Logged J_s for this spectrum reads 6547.5 angstrom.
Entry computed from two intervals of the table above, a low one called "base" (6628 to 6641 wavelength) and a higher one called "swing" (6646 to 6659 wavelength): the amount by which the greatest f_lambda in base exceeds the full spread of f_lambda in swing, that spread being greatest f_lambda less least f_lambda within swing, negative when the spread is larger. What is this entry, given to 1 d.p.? 4.2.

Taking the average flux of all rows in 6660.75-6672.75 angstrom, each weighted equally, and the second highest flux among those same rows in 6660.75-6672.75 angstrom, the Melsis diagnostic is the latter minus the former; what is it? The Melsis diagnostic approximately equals 0.16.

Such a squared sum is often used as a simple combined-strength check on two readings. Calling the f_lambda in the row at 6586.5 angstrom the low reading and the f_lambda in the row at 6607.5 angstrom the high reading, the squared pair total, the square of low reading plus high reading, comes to 80.0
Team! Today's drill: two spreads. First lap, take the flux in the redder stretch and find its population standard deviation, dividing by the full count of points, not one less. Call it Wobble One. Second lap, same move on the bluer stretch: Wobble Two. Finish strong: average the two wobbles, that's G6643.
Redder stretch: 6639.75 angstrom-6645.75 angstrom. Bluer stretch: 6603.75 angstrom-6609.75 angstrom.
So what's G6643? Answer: 0.044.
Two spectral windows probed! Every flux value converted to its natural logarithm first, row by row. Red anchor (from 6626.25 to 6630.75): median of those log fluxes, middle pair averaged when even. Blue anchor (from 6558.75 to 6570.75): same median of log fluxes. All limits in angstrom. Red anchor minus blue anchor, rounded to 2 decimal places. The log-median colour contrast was 0.19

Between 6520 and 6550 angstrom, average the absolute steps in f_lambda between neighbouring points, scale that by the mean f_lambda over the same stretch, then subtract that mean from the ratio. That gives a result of -4.45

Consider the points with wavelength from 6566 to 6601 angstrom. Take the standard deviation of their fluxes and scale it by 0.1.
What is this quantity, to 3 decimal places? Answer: 0.012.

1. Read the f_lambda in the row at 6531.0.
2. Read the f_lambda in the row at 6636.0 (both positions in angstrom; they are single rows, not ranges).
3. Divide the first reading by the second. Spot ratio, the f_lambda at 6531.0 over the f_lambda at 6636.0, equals 0.97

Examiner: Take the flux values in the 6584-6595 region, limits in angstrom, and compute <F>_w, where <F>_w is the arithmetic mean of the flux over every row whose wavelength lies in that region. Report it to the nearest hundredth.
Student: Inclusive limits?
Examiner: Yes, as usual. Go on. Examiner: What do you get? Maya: 4.40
